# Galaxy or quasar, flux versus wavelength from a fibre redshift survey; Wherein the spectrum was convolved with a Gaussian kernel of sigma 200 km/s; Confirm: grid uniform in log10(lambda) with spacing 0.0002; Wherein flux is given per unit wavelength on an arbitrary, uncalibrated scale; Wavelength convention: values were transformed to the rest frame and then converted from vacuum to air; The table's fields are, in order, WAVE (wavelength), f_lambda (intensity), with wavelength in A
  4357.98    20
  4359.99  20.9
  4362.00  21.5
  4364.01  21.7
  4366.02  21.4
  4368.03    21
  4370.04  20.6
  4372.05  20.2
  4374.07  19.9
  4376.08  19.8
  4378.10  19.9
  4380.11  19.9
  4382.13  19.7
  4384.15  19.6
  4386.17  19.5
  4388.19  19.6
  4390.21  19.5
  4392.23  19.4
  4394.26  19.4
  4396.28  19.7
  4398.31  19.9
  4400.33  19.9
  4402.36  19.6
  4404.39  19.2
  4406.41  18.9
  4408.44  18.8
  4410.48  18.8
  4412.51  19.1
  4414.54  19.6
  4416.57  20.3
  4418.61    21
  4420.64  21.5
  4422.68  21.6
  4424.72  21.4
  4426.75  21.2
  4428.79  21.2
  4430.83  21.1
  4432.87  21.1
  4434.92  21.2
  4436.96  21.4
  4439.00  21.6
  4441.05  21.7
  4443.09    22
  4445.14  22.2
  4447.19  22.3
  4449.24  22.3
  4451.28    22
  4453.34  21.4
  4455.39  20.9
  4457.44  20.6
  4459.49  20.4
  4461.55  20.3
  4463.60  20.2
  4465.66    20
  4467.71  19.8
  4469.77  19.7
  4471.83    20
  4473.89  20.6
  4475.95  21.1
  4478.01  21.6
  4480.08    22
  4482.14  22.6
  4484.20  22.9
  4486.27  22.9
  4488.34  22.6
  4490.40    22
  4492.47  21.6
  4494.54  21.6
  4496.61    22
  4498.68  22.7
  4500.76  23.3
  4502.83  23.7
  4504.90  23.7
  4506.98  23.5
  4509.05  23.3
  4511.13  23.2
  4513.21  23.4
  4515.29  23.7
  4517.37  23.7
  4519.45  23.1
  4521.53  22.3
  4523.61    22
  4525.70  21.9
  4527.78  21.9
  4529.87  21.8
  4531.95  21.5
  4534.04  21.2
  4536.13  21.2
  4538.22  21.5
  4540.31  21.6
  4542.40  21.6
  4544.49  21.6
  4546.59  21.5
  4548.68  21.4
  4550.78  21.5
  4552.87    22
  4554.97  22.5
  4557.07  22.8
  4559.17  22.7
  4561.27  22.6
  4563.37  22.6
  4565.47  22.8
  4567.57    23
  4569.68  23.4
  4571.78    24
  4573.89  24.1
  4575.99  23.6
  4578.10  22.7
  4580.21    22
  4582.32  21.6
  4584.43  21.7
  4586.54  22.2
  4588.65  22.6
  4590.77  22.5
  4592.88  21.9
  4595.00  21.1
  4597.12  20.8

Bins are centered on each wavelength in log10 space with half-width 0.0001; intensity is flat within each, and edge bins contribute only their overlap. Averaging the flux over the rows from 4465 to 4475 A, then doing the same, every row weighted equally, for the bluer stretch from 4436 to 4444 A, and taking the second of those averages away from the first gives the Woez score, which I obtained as -2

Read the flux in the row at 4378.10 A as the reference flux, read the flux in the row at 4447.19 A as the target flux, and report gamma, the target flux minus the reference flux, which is 2.4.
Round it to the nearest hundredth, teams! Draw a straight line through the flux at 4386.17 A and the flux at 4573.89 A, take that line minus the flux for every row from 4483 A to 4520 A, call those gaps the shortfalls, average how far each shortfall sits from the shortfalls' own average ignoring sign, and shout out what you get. 0.46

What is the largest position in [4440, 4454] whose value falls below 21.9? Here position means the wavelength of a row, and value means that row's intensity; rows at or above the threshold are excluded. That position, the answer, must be 4453.34 A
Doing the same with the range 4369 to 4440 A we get 4439.00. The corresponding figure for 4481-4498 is 4494.54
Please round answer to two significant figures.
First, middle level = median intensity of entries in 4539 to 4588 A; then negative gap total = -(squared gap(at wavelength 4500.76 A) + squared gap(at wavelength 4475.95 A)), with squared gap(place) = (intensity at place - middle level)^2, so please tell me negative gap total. -2.6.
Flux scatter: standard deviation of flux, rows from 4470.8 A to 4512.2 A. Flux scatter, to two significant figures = 1.0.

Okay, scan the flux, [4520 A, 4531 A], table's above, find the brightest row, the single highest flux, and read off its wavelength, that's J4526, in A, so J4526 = 4521.53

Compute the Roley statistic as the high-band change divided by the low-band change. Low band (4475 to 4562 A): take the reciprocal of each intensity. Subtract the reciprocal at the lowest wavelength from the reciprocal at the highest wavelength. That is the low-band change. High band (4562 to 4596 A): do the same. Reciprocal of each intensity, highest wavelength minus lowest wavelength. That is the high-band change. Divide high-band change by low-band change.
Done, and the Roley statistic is -1.0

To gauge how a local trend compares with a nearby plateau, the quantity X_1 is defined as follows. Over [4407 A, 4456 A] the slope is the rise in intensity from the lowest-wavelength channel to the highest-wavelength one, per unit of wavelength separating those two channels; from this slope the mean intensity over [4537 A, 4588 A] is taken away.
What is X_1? -22.3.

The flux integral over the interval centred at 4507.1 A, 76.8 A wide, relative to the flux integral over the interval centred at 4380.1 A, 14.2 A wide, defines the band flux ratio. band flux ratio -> 6.1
